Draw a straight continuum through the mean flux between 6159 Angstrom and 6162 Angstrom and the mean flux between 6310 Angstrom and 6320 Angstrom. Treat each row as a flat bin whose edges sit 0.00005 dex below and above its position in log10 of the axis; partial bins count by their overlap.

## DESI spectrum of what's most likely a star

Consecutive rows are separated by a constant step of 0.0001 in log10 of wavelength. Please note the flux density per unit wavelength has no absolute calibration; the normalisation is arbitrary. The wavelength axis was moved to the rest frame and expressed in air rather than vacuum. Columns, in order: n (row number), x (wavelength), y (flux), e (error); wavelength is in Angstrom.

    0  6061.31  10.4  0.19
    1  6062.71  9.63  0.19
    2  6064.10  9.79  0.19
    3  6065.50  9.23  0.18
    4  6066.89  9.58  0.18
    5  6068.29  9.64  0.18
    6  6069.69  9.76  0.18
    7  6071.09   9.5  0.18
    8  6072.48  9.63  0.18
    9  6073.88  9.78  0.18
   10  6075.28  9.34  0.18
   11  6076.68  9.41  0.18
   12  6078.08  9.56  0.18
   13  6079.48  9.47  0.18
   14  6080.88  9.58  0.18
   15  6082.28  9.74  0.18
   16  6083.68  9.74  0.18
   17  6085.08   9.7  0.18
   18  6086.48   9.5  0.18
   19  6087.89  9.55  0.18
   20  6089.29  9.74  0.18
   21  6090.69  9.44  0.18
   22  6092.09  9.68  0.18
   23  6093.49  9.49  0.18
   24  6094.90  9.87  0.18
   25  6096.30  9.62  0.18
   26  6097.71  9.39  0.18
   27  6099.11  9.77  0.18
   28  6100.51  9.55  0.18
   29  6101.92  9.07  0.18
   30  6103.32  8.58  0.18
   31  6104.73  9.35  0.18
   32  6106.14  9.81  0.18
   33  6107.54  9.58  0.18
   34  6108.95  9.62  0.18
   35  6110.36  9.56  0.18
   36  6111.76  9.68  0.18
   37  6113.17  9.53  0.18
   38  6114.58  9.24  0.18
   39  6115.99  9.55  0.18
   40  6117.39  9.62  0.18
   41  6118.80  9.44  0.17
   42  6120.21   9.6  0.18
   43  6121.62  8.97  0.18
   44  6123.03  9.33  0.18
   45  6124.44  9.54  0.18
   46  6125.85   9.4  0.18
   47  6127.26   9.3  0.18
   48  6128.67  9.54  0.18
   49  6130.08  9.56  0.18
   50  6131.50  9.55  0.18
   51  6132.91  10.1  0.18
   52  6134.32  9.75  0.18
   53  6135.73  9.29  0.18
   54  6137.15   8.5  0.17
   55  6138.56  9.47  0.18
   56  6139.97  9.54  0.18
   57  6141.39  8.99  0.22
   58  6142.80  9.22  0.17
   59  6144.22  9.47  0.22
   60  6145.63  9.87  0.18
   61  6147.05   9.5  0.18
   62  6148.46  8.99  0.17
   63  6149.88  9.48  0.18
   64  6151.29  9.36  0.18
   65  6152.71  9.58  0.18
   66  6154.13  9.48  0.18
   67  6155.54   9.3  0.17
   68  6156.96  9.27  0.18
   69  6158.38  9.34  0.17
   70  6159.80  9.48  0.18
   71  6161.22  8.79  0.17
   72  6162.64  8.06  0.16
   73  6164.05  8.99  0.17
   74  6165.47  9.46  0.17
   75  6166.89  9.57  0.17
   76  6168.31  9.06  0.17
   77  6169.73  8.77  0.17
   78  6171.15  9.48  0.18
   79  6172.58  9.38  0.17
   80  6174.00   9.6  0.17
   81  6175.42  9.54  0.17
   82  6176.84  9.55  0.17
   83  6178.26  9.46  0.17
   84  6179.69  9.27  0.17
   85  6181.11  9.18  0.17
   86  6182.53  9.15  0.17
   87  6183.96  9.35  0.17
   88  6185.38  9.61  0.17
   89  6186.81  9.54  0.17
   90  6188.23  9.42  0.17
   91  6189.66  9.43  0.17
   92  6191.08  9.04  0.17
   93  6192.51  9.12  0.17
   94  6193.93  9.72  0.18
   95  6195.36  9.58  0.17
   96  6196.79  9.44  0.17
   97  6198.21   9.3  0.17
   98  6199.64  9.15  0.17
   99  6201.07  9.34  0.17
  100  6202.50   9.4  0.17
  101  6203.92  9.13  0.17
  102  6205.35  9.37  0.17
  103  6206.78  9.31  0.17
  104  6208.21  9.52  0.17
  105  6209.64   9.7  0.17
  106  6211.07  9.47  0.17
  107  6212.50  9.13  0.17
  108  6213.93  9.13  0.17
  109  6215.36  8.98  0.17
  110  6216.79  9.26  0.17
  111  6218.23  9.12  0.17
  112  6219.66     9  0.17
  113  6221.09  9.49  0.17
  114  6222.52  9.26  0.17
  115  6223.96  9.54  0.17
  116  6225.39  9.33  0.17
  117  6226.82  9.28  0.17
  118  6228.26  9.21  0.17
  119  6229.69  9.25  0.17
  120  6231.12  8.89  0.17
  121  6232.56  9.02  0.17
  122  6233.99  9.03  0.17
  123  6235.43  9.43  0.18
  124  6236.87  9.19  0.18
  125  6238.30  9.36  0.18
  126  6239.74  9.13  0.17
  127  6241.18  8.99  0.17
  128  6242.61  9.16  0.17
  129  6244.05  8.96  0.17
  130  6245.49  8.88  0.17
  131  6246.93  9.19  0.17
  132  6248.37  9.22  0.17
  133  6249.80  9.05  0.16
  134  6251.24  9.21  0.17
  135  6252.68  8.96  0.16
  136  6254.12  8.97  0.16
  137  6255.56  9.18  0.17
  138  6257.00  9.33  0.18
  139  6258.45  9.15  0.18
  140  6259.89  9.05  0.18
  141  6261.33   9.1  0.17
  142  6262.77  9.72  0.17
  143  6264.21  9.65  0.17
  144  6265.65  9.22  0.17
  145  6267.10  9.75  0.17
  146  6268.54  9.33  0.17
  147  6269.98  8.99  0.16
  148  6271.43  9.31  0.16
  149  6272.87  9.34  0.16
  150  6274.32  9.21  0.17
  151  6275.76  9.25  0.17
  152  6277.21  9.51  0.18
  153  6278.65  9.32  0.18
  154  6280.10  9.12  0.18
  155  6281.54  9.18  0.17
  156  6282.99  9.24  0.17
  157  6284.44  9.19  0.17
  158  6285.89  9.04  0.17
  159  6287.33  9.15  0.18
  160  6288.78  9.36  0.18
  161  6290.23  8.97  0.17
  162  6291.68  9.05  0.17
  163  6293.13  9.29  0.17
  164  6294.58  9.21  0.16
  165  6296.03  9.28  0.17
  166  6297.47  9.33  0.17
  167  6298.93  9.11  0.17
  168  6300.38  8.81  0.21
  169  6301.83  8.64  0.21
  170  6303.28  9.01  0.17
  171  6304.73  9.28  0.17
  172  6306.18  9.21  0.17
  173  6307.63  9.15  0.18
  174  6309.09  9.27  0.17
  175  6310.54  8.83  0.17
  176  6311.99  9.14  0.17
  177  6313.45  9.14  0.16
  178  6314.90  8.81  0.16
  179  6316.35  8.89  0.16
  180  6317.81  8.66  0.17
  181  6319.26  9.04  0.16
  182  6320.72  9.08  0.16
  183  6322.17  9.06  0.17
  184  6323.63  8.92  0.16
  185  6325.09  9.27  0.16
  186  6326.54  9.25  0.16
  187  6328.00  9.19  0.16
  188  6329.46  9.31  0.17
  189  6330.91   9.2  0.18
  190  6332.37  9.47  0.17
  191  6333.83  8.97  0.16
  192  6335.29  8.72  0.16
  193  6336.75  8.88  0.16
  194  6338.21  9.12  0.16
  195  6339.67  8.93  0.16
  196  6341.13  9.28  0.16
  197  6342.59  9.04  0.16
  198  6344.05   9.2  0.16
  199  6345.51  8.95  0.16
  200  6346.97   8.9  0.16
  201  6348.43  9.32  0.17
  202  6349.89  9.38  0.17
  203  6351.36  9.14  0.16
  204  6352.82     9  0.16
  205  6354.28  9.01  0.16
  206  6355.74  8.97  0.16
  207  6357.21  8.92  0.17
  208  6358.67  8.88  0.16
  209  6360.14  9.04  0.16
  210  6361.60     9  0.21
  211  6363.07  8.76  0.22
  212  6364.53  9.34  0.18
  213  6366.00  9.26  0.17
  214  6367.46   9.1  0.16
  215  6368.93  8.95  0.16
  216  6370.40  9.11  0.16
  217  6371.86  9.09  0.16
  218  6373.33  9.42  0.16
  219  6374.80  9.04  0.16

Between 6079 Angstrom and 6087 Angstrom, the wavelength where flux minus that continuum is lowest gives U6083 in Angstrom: 6079.48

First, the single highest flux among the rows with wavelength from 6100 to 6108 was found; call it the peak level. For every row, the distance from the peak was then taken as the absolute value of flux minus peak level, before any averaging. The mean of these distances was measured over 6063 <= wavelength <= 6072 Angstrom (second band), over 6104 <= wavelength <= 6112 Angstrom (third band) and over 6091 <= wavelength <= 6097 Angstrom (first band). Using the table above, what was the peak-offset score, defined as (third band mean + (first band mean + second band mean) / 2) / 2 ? 0.21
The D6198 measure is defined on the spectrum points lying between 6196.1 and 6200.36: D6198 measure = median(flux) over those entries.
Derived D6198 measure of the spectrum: 9.30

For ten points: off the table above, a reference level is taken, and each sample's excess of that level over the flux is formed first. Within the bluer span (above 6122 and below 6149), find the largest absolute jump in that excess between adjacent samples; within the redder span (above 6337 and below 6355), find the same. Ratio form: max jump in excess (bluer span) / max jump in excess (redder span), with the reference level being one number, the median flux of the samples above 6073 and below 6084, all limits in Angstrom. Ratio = 2.3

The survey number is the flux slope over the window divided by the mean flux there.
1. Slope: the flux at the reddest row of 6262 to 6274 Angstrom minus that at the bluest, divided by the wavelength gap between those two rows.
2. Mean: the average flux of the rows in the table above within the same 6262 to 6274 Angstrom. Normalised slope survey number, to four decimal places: -0.0040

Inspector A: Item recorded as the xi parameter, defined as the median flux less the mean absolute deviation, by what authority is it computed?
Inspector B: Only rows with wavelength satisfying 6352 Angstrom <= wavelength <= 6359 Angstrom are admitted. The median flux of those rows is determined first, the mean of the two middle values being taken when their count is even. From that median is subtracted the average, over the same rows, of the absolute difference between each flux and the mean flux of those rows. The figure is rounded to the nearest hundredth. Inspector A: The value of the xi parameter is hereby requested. 8.93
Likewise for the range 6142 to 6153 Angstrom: 9.29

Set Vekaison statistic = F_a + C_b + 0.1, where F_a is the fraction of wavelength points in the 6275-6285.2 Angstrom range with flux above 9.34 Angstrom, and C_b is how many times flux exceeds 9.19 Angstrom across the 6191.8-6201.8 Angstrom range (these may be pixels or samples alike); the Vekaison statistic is 5.2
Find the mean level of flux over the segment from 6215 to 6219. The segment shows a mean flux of 9.12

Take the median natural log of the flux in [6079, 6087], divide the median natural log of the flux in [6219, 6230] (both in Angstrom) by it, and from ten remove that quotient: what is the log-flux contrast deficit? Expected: 9.02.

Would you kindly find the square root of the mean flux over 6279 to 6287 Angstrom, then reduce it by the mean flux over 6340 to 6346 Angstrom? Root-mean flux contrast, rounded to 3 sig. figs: -6.09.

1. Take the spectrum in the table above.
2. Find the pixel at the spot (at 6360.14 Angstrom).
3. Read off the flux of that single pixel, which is 9.04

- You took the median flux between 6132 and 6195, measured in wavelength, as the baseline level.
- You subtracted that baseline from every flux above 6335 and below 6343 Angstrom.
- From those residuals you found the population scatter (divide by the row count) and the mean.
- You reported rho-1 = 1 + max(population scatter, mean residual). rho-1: 1.18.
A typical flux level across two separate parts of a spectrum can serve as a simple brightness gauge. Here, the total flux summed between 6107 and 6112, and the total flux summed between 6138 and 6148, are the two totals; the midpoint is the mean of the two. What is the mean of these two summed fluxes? 52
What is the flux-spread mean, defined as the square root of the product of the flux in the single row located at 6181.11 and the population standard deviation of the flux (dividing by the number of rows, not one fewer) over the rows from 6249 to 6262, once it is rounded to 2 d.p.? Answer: 1.02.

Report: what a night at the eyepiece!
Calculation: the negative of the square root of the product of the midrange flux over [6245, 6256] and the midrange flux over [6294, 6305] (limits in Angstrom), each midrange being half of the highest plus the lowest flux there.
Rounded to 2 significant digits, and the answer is -9.0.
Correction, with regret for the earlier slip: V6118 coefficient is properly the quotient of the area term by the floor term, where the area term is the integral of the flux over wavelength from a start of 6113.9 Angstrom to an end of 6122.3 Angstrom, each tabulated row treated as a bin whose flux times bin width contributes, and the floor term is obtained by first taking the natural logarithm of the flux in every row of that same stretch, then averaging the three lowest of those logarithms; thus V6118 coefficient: 36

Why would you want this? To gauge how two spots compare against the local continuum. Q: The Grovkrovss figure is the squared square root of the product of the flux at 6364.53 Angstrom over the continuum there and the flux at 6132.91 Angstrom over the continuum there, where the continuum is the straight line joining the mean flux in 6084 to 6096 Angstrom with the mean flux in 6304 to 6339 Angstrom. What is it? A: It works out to 1.10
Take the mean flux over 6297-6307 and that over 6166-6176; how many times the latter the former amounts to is 0.969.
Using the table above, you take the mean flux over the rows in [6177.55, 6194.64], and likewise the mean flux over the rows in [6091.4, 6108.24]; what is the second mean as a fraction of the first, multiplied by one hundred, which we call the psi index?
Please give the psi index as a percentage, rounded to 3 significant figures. 101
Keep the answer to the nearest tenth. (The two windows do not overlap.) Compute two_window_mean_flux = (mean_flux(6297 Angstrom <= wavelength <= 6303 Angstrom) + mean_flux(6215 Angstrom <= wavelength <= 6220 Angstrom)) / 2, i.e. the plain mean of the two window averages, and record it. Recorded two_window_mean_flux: 9.0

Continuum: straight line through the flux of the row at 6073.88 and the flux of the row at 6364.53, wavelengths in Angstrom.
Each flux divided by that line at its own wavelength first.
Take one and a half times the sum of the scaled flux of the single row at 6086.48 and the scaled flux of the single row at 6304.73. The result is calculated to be 2.94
